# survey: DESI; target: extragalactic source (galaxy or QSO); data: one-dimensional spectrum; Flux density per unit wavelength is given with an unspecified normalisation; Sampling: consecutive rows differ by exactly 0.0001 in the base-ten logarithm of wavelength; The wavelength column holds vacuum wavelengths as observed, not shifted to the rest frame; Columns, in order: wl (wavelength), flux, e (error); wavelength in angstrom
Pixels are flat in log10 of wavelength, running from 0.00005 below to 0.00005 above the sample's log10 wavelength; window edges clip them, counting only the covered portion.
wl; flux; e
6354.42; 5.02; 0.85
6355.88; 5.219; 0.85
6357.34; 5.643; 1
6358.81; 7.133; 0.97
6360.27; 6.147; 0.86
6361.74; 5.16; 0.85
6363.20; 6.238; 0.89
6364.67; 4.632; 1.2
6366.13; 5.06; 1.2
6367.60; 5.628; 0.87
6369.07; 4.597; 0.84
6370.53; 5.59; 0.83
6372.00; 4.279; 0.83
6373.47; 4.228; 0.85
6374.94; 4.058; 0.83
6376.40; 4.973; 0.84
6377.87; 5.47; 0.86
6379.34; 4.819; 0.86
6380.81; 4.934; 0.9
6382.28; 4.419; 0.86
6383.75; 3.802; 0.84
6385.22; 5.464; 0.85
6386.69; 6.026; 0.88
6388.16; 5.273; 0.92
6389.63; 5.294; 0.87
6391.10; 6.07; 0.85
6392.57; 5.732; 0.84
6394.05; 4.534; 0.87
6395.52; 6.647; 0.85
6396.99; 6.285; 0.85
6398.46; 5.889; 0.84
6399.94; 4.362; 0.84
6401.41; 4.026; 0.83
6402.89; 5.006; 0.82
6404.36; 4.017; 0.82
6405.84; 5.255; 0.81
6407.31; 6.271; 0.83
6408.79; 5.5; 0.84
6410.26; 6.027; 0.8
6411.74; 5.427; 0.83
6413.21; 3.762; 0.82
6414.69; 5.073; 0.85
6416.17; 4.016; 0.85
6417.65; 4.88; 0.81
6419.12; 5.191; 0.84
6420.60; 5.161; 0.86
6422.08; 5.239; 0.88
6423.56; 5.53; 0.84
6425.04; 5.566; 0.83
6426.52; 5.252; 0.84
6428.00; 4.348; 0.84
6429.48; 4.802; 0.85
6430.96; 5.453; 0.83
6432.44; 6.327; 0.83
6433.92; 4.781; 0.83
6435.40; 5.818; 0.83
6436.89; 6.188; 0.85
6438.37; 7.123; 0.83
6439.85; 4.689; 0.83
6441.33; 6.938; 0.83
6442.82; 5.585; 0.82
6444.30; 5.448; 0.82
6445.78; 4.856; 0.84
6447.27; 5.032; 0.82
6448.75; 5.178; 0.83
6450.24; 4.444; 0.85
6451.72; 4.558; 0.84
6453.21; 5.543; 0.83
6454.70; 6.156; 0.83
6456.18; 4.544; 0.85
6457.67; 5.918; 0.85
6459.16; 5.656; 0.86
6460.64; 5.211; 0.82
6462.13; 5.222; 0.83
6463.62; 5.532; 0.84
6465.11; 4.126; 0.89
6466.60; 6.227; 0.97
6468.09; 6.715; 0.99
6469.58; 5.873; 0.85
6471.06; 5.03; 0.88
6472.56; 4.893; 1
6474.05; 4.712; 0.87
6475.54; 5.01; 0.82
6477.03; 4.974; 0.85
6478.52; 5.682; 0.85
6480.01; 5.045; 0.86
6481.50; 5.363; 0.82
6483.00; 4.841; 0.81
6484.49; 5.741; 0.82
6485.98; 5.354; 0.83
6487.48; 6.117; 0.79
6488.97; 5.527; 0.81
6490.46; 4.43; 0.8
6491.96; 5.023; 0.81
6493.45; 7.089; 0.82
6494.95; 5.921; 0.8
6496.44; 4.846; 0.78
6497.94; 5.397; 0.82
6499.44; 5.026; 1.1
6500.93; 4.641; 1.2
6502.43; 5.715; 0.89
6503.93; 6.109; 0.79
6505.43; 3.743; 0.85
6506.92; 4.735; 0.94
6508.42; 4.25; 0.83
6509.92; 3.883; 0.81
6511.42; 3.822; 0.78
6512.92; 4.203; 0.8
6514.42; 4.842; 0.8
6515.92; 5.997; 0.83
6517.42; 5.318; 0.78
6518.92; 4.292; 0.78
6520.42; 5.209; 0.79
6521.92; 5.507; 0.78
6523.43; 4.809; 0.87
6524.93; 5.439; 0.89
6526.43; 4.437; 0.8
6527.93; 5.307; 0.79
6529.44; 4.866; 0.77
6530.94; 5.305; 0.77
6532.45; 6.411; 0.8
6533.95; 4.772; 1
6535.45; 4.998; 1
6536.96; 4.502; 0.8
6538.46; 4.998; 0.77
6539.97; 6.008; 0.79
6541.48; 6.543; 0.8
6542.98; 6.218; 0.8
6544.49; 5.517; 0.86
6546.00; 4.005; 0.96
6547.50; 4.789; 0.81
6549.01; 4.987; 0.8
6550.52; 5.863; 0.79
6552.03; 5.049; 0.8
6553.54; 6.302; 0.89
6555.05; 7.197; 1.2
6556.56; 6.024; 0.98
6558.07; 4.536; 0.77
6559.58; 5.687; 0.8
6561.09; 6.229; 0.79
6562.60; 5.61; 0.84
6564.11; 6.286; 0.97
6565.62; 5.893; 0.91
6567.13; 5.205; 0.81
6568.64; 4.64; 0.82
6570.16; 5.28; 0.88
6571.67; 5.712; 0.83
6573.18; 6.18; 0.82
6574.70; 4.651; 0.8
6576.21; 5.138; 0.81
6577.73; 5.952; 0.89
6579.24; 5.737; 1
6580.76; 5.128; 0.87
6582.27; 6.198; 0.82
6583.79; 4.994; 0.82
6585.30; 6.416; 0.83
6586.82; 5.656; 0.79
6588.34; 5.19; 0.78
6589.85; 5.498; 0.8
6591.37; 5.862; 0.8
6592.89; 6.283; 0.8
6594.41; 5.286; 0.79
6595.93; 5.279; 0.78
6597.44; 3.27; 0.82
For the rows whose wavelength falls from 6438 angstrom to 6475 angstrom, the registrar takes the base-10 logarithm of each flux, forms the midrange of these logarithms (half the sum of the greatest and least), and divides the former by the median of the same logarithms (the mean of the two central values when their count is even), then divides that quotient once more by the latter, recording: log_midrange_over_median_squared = 1.42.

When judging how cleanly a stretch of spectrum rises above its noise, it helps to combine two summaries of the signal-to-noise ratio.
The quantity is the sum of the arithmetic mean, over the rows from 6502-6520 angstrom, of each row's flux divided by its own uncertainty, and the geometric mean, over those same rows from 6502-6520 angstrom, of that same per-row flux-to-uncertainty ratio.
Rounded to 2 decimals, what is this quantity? 11.46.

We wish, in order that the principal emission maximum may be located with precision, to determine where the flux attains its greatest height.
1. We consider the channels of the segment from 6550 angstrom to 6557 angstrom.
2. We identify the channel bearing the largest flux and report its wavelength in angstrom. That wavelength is 6555.05 angstrom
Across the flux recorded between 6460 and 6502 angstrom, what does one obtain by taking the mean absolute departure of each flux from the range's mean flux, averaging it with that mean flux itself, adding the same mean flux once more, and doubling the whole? 16.5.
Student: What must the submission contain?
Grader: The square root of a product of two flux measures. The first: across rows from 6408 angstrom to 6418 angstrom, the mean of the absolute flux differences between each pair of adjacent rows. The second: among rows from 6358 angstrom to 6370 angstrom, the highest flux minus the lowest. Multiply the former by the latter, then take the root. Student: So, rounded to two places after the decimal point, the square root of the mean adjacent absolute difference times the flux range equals 1.60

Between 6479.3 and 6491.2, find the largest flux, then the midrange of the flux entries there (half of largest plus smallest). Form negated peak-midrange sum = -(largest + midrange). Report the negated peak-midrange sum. -11.4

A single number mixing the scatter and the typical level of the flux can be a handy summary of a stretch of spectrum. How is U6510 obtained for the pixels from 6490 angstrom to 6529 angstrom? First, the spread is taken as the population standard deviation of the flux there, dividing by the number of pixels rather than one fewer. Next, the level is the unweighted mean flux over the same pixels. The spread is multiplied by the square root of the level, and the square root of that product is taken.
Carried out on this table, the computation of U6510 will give 1.32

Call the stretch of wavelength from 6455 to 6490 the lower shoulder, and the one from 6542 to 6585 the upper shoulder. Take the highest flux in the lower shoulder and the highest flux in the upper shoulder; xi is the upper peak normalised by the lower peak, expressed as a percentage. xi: 107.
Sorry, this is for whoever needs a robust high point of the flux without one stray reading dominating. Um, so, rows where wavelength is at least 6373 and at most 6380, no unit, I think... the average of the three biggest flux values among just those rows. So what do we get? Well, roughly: 5.1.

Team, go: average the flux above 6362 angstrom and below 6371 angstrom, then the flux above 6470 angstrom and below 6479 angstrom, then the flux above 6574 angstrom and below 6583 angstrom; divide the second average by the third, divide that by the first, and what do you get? 0.175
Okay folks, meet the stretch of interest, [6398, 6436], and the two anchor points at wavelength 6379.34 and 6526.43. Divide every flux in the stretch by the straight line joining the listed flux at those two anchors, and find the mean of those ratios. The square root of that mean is 1.04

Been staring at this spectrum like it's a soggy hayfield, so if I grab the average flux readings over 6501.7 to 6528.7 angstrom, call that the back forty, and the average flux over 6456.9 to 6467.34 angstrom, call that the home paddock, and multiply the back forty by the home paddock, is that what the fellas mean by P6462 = 26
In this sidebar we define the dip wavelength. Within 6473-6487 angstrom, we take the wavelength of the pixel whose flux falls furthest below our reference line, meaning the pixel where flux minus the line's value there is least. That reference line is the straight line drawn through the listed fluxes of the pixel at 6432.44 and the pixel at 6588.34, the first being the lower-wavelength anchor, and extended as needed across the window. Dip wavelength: 6474.05 angstrom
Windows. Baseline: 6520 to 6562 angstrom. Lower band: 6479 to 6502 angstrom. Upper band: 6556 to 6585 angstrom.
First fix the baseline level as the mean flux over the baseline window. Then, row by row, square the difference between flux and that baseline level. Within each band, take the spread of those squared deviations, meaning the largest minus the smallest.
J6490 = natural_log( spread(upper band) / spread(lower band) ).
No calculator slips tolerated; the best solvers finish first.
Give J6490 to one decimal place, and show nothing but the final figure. -1.3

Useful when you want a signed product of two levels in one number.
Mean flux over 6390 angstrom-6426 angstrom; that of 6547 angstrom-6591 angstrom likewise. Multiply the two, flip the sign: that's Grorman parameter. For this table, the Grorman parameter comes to -29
